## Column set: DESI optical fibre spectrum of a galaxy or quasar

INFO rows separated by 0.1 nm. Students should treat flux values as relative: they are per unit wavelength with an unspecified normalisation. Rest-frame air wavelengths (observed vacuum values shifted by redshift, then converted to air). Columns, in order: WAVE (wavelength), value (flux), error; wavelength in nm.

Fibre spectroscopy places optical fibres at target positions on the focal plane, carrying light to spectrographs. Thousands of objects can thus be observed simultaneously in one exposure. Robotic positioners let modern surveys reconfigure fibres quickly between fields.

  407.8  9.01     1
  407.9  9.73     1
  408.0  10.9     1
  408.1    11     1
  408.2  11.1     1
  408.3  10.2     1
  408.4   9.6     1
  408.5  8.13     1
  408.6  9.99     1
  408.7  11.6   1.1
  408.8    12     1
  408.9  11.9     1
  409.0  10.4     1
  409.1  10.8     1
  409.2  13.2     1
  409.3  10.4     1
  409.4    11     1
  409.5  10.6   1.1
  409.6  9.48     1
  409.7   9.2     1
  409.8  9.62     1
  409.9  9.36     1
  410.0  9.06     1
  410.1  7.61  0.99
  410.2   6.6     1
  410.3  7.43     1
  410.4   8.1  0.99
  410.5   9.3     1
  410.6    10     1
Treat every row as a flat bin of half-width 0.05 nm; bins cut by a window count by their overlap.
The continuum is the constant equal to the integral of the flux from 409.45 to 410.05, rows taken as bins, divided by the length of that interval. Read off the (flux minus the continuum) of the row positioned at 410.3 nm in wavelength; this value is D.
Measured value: -2.1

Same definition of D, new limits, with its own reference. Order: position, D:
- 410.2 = -3.0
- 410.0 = -0.5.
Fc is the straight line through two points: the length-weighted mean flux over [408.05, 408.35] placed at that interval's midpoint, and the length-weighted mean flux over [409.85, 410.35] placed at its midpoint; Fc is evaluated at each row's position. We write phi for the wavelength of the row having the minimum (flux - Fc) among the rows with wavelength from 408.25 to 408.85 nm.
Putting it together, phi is 408.5 nm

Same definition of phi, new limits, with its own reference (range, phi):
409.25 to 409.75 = 409.7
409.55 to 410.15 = 410.1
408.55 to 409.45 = 408.6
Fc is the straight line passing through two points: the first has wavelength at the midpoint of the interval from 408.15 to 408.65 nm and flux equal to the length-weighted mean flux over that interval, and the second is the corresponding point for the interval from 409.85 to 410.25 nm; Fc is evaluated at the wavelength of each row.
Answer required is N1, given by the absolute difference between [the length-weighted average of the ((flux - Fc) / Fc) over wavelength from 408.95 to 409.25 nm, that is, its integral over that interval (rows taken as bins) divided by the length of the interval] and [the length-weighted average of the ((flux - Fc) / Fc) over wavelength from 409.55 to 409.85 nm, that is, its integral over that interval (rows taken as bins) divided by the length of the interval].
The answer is 0.15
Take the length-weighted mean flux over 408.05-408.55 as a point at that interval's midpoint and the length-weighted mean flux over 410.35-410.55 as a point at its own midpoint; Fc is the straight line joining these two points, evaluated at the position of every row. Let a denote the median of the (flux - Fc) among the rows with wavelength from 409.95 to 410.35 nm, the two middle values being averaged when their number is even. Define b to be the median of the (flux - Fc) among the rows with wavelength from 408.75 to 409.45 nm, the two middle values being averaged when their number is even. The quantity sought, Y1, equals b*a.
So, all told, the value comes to -2.2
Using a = -1.3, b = 1.7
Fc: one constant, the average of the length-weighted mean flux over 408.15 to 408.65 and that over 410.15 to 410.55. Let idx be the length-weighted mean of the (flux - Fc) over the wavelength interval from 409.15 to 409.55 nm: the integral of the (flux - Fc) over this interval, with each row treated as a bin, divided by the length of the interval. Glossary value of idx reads 2.47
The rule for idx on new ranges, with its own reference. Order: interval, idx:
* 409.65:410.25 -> -0.26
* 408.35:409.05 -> 1.69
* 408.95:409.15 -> 1.77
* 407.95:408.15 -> 2.12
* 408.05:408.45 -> 1.64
